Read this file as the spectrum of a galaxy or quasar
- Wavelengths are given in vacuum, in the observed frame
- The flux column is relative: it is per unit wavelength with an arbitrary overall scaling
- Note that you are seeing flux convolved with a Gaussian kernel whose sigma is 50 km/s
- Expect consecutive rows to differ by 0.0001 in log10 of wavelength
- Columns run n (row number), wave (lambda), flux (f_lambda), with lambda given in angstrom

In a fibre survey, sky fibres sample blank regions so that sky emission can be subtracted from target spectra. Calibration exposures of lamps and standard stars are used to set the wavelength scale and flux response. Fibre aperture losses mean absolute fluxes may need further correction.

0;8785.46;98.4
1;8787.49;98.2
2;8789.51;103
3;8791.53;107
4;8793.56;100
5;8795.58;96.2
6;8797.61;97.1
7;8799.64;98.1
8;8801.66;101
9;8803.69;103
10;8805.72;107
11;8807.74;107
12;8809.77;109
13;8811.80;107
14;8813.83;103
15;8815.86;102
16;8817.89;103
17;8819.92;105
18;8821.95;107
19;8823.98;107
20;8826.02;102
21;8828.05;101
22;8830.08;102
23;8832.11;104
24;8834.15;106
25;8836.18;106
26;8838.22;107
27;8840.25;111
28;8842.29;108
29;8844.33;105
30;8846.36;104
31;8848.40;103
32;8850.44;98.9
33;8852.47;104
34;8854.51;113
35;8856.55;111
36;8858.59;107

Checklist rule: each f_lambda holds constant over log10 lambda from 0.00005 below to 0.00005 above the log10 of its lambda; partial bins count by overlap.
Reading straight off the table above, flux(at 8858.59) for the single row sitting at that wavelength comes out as 107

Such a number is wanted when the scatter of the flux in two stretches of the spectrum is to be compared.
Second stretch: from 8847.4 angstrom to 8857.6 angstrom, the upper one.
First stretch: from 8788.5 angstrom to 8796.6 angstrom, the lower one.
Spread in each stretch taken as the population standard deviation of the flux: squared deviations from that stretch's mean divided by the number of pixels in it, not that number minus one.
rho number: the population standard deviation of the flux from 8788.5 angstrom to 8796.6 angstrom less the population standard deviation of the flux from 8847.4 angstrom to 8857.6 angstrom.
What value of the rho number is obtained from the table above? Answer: -1.3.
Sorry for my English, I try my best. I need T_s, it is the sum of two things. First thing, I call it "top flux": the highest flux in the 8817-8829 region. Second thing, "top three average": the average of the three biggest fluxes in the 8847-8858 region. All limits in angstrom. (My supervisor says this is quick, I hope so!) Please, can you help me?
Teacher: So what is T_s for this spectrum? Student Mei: 216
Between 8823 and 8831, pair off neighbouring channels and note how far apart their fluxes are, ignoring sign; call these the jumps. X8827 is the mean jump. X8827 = 2.3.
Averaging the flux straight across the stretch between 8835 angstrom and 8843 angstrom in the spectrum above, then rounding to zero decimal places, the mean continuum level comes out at 108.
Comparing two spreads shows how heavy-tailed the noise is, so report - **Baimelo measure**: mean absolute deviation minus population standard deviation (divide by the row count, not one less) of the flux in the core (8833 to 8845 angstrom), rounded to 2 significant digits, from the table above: -0.40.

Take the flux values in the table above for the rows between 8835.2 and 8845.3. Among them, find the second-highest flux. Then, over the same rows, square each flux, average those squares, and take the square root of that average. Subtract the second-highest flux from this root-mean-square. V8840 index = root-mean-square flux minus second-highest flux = -0.58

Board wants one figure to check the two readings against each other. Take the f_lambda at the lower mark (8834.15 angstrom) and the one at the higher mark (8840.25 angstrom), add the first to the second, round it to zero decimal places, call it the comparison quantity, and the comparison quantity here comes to 217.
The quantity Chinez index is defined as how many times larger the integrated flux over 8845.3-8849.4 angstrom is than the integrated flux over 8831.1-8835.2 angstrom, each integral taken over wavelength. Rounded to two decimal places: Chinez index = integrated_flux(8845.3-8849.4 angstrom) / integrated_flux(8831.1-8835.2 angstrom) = 0.99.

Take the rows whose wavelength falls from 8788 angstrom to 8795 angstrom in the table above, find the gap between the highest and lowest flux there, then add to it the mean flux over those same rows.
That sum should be 110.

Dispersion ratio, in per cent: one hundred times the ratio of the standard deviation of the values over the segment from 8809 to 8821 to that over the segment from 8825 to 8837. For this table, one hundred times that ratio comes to 125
